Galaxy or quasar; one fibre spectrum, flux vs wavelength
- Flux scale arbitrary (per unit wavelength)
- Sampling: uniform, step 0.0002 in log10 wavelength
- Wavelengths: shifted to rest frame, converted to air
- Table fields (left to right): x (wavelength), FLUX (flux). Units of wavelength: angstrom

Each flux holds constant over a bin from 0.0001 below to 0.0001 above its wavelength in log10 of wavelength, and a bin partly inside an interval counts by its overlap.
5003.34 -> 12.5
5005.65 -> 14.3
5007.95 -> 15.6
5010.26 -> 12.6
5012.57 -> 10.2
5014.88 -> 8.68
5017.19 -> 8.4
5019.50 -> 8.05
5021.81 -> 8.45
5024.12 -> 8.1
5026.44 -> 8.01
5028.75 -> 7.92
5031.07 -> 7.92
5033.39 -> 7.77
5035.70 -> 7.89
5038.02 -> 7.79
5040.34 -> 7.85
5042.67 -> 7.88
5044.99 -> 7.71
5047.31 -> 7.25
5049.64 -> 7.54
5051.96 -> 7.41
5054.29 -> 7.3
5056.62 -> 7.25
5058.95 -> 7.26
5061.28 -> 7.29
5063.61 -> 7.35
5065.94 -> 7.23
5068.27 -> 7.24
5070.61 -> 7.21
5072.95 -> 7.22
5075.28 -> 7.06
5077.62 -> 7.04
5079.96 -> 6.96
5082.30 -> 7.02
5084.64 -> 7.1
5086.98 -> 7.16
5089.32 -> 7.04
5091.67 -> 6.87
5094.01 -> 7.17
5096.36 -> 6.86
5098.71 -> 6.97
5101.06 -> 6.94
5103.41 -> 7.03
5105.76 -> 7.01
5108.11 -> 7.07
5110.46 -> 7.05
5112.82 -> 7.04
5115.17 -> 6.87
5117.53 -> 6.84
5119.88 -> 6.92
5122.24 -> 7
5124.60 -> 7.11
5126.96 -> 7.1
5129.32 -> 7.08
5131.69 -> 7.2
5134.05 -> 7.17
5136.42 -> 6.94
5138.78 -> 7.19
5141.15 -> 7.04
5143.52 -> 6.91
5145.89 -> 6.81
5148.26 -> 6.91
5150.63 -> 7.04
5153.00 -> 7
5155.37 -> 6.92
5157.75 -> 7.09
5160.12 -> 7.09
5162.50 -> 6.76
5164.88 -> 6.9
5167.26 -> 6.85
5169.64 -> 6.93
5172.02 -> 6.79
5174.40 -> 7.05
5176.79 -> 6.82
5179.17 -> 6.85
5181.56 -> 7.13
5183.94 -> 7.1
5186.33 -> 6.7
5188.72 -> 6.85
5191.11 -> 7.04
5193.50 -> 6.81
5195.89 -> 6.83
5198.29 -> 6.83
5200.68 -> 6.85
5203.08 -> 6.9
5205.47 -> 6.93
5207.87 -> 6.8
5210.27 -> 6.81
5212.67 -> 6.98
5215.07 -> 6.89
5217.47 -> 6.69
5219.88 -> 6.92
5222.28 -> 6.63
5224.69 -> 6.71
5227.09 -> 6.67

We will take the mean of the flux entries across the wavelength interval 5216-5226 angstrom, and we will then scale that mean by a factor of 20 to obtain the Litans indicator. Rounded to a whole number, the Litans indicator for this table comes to 135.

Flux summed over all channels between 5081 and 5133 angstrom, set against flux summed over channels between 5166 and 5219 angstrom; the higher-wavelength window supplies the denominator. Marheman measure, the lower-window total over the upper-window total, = 1.02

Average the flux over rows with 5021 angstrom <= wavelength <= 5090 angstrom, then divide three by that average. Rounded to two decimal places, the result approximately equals 0.40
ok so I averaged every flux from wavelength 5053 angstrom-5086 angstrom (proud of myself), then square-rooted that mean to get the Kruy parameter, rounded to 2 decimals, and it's 2.68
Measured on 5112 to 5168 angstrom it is 2.64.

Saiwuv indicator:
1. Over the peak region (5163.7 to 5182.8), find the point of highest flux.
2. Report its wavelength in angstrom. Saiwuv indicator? 5181.56 angstrom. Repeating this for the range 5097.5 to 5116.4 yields 5108.11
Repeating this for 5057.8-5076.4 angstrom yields 5063.61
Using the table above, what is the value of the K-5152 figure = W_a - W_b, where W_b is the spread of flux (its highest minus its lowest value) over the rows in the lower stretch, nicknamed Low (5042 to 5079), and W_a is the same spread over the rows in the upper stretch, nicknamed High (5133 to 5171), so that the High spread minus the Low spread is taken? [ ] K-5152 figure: -0.41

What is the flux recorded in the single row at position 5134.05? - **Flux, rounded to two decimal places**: 7.17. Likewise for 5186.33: 6.70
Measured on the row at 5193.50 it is 6.81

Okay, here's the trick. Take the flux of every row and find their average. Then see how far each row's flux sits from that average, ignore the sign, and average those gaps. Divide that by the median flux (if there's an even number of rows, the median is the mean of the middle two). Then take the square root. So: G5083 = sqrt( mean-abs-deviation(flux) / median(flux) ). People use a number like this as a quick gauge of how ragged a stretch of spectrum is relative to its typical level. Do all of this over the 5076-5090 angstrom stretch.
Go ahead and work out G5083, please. 0.085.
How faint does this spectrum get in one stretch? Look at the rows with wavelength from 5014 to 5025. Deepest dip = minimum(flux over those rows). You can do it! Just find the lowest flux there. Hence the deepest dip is 8.05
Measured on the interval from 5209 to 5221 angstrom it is 6.69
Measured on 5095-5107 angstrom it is 6.86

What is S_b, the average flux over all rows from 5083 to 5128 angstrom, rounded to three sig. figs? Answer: 7.01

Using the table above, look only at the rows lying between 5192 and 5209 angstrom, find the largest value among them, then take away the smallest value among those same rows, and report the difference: 0.1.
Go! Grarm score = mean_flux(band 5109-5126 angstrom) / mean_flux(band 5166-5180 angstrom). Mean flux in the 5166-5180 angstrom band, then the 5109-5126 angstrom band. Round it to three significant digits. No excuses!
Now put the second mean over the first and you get 1.01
